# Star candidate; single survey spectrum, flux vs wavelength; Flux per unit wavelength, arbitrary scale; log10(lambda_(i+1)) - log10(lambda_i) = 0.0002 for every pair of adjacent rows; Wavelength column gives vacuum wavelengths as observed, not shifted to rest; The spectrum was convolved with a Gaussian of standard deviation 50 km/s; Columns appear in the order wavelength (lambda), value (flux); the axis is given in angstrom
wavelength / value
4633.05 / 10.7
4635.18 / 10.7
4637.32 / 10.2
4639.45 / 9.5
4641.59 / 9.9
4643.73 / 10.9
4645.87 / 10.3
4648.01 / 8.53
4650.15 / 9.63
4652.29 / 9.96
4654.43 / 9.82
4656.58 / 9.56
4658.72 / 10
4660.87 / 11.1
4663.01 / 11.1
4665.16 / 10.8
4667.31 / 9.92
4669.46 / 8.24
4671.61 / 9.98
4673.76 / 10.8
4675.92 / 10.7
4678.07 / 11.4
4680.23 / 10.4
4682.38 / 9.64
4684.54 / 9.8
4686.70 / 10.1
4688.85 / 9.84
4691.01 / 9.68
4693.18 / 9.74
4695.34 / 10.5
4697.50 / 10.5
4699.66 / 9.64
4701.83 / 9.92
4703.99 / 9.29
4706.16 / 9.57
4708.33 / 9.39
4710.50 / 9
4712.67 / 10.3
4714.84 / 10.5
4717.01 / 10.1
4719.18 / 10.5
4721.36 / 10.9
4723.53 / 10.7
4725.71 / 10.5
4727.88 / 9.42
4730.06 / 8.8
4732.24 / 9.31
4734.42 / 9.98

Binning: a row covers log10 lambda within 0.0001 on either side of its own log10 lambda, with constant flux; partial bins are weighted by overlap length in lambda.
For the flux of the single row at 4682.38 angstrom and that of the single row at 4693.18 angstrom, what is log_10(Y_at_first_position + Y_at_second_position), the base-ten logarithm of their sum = 1.29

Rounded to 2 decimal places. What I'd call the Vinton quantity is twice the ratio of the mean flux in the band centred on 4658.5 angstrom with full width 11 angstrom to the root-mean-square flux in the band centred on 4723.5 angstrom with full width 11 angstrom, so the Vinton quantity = 1.98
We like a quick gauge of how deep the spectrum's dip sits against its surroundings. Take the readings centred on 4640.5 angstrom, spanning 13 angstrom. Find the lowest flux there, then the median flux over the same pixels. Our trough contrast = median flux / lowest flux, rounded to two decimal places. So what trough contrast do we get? 1.08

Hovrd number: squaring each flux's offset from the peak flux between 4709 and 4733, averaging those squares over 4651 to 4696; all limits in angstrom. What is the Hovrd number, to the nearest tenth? 1.0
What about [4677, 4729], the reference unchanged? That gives 1.0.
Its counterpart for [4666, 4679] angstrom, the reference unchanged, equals 1.5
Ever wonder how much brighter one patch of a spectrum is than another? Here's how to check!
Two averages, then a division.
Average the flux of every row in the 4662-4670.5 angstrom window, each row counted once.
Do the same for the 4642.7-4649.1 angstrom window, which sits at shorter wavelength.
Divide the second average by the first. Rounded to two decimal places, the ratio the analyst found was 0.99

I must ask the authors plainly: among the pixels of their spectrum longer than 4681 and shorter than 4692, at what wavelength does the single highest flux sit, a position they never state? 4686.70 angstrom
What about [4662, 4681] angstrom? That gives 4678.07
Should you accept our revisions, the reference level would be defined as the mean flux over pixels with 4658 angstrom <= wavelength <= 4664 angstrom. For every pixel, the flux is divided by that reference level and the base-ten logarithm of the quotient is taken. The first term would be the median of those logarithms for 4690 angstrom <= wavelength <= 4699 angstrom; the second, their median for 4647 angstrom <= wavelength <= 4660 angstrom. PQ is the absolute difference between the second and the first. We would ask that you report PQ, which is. 0.017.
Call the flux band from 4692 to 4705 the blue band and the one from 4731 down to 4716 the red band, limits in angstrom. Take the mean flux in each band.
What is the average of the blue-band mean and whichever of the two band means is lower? 9.9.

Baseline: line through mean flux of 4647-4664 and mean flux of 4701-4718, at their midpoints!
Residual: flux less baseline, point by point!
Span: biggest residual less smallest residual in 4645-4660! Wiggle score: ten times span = 18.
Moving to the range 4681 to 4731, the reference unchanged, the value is 21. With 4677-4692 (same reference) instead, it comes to 17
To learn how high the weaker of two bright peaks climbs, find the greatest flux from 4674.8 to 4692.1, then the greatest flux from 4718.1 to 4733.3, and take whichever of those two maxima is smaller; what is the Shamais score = 10.9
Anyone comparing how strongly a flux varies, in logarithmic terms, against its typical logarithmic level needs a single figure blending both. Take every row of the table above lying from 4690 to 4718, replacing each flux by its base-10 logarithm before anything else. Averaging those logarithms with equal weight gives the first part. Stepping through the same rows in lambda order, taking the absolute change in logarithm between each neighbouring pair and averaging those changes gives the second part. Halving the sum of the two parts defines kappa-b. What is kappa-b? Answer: 0.506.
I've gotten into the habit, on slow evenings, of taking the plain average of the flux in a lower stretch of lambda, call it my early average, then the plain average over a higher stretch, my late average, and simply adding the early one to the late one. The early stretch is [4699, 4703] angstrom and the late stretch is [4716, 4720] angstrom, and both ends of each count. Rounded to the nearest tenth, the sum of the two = 20.1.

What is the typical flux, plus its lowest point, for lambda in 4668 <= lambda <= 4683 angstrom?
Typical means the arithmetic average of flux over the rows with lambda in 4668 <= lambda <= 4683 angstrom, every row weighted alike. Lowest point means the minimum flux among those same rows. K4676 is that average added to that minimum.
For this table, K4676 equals 18.4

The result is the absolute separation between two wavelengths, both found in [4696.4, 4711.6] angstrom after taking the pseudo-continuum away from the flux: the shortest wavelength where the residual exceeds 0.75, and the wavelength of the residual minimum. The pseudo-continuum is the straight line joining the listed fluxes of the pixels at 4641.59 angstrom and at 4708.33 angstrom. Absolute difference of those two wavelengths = 13.0 angstrom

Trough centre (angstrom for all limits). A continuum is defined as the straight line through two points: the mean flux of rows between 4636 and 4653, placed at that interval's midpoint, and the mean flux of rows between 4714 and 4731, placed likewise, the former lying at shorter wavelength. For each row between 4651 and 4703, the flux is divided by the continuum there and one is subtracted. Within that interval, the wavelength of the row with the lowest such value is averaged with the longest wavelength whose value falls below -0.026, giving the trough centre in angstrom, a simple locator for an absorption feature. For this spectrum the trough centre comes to 4684.6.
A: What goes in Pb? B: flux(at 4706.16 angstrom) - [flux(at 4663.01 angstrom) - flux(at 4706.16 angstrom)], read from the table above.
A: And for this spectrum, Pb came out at 8.0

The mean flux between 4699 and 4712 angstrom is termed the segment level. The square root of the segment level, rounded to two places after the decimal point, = 3.08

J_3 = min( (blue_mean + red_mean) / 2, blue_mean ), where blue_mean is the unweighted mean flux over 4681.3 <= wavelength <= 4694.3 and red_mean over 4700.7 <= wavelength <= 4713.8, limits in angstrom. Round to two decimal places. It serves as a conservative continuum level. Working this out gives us 9.69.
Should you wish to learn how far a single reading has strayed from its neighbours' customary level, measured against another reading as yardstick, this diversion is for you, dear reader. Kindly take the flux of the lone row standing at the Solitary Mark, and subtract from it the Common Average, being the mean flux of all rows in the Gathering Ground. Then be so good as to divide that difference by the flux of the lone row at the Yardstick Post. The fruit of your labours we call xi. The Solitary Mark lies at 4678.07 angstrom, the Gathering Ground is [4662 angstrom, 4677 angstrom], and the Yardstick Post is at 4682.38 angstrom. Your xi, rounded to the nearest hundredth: 0.12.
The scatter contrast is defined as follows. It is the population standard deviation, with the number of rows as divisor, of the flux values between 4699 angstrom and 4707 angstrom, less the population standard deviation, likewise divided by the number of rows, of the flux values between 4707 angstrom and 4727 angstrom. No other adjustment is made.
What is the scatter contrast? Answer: -0.37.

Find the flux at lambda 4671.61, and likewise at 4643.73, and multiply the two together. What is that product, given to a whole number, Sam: 109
